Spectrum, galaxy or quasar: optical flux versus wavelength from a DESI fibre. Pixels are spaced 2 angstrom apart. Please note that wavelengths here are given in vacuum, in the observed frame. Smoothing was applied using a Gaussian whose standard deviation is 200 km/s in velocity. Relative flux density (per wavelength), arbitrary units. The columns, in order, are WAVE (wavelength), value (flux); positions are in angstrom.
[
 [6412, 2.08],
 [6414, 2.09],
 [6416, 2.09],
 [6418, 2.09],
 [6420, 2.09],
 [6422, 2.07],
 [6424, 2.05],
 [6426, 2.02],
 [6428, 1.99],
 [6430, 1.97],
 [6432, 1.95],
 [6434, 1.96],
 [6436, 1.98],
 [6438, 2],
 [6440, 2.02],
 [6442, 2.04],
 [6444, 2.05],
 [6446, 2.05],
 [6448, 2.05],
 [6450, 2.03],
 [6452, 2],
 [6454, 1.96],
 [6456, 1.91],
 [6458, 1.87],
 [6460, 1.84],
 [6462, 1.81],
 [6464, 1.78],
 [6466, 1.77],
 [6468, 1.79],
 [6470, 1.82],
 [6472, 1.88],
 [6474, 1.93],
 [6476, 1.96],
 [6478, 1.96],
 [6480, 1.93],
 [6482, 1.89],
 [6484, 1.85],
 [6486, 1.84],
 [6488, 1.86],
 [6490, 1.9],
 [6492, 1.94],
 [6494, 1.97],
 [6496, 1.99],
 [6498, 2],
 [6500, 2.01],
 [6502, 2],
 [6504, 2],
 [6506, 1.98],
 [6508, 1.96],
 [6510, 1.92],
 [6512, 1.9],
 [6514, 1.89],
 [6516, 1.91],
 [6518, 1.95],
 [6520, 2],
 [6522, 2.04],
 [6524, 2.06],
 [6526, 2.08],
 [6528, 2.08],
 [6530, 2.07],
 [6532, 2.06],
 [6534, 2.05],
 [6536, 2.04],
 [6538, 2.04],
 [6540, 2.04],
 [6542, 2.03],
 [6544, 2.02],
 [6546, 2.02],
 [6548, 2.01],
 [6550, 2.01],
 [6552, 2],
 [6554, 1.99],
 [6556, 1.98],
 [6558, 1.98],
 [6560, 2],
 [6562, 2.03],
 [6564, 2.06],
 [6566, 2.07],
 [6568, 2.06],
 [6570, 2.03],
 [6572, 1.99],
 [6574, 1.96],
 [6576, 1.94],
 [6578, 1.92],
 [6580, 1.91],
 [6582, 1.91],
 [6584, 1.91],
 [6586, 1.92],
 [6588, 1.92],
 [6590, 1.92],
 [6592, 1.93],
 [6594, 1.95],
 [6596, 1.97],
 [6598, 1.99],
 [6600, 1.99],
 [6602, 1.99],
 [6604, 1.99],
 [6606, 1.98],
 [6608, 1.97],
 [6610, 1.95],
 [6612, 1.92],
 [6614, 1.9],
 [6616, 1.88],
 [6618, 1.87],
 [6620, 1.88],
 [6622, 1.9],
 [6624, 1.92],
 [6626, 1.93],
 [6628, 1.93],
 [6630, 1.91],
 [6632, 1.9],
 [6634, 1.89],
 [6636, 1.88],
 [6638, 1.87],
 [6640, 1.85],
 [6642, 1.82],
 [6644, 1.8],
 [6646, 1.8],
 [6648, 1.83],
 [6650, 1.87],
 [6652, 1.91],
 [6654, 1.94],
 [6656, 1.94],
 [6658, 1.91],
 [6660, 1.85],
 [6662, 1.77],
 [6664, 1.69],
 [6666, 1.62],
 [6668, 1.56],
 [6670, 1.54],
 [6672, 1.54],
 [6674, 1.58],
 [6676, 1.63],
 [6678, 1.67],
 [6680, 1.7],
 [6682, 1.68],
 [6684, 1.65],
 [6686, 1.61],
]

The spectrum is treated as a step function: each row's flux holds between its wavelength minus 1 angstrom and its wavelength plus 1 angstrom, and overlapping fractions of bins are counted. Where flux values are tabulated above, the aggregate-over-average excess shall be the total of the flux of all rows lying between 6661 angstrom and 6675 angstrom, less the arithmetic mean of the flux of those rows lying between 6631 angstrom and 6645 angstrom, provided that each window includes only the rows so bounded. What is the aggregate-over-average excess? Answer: 9.4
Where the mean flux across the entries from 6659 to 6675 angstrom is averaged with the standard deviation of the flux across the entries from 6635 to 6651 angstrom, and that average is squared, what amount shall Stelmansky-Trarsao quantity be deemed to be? 0.70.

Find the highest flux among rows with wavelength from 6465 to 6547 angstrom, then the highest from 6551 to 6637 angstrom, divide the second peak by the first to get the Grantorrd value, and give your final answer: 1.00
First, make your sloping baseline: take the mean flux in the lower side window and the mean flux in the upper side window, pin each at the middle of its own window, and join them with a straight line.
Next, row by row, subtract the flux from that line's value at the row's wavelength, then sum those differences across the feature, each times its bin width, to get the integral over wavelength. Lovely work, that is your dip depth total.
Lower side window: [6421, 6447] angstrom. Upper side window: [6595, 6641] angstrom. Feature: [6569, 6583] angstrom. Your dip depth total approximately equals -0.10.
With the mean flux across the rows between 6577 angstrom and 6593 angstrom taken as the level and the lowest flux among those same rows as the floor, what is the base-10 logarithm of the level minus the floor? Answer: -2.1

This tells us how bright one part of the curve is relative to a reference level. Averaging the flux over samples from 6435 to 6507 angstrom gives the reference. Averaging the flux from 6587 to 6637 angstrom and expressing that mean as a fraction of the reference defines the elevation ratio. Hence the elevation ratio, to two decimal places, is 1.00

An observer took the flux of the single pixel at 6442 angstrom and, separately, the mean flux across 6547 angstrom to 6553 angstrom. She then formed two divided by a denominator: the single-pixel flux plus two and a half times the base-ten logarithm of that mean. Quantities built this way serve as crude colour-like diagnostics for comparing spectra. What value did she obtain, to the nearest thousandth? 0.715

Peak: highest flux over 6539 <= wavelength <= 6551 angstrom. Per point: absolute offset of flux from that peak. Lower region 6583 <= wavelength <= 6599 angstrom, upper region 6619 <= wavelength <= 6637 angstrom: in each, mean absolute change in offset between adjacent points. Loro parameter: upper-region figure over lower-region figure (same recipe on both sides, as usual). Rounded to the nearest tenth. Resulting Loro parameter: 1.1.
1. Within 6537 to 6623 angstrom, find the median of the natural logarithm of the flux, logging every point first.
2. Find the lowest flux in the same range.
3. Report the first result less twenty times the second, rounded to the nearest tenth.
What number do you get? -36.7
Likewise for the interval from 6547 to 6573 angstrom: -38.9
